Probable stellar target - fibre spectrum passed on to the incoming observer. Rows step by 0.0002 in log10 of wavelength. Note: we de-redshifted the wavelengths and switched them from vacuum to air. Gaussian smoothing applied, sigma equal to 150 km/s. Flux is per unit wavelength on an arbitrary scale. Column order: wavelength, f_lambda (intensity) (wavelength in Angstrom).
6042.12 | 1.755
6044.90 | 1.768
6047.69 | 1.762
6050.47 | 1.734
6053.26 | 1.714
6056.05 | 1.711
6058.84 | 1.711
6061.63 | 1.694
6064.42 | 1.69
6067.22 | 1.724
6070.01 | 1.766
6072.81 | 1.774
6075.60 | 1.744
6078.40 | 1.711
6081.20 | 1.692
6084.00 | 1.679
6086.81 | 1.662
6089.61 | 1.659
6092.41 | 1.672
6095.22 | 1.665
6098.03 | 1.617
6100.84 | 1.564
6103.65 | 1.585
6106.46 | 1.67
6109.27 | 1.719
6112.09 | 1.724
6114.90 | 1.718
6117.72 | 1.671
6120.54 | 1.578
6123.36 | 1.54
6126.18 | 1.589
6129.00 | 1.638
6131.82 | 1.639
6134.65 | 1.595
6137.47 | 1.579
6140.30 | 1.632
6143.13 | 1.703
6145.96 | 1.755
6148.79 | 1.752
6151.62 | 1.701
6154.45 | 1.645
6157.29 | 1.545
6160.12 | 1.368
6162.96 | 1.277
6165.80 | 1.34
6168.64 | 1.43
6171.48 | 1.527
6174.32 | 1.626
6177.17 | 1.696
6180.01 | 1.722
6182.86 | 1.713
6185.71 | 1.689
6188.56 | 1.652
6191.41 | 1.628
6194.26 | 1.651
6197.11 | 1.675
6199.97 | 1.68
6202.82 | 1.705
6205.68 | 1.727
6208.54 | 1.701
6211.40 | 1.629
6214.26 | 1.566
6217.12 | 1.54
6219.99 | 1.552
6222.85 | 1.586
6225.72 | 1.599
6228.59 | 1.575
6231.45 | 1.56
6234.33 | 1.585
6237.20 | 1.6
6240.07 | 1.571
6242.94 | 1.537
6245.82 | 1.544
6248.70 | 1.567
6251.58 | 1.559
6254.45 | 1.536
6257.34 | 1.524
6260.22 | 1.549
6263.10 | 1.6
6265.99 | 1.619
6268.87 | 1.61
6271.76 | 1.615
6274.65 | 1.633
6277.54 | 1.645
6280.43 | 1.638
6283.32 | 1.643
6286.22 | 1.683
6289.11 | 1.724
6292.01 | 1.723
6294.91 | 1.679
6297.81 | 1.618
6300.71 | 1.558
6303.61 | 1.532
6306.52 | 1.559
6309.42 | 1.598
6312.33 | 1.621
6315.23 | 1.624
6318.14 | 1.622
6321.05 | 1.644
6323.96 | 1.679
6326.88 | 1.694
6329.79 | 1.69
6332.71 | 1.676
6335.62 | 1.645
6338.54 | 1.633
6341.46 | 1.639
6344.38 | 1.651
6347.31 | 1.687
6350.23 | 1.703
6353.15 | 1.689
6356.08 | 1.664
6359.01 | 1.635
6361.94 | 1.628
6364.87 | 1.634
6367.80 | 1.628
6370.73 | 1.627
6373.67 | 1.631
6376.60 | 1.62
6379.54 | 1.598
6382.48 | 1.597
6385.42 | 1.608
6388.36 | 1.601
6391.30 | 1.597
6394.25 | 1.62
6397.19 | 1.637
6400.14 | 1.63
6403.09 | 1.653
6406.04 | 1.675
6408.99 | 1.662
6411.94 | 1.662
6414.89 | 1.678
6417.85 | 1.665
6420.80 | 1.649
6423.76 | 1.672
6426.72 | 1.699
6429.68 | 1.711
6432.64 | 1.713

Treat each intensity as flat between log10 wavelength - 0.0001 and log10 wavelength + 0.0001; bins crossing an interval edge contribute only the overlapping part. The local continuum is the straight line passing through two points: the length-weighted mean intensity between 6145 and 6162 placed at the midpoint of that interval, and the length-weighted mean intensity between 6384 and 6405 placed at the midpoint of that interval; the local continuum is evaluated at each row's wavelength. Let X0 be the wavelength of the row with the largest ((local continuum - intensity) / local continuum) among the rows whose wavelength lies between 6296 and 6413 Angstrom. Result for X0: 6303.61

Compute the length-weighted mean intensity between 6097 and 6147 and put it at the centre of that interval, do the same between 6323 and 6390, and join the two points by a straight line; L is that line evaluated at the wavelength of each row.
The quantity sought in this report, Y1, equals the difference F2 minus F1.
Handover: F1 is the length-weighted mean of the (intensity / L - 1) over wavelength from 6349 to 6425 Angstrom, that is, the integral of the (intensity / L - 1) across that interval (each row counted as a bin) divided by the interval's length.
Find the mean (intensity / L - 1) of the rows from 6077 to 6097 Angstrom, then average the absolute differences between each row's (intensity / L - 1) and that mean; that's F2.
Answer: 0.01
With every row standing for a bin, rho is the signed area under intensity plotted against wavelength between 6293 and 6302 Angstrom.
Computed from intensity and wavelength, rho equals 14.6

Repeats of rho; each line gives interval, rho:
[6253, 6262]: 13.9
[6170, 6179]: 14.6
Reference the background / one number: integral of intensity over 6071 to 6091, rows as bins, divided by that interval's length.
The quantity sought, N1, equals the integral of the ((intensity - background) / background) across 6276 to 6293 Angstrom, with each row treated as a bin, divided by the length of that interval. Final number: -0.017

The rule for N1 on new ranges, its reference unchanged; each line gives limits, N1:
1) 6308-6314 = -0.055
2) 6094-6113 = -0.034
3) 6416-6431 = -0.015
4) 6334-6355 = -0.024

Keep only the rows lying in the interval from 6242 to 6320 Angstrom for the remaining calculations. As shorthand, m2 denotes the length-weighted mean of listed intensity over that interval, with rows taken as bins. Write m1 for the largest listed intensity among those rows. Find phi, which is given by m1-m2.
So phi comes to 0.12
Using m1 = 1.724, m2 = 1.61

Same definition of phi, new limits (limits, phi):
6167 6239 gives 0.10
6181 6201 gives 0.04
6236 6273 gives 0.05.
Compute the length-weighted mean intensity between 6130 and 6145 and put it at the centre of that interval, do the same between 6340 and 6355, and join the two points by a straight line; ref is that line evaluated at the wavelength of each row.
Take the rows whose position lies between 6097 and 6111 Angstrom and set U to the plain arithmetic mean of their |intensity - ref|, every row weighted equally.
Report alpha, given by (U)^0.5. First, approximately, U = 0.05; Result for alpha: 0.22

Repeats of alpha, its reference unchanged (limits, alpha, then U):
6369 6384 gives 0.25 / 0.06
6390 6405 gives 0.24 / 0.06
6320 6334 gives 0.13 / 0.02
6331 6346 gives 0.16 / 0.03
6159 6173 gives 0.50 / 0.25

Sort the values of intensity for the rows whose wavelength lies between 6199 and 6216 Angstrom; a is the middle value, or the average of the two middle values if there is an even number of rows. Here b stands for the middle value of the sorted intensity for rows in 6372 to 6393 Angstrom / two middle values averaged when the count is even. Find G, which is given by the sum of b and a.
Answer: 3.29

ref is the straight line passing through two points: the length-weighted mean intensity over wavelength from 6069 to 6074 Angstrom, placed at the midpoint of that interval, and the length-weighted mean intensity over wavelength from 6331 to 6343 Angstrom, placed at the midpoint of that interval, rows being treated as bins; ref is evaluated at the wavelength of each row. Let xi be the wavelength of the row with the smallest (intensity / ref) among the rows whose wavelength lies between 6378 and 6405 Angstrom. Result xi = 6379.54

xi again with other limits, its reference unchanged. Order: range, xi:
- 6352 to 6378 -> 6376.60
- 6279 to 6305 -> 6303.61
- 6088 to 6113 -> 6100.84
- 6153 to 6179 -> 6162.96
